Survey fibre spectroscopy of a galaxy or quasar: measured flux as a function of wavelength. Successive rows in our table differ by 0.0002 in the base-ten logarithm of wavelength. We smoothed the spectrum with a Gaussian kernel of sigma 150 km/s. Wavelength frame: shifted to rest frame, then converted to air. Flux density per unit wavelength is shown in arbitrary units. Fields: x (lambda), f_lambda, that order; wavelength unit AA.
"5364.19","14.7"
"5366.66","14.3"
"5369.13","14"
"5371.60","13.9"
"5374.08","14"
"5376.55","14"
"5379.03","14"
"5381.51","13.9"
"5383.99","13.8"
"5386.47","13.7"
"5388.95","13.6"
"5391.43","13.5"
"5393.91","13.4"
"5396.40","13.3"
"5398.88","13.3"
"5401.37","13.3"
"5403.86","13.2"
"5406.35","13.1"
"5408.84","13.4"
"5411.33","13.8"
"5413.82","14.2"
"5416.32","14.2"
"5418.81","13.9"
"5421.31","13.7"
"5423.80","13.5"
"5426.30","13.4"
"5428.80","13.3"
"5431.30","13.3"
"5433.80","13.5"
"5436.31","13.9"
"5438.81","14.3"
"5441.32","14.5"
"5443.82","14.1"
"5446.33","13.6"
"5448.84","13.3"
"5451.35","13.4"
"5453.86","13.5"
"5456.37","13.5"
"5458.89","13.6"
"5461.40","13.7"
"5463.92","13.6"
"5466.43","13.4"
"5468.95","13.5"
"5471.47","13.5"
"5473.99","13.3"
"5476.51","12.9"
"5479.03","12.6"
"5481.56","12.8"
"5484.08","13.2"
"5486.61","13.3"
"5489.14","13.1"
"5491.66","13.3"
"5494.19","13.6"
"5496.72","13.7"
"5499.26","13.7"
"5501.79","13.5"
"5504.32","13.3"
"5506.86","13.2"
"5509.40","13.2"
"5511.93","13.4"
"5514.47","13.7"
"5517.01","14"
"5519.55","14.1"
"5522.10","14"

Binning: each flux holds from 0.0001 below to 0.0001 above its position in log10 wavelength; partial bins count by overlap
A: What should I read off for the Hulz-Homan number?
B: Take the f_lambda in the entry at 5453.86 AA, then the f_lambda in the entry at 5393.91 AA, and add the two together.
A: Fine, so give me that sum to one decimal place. 26.9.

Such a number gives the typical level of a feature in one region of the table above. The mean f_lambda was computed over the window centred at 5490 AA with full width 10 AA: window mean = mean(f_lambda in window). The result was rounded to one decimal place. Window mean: 13.3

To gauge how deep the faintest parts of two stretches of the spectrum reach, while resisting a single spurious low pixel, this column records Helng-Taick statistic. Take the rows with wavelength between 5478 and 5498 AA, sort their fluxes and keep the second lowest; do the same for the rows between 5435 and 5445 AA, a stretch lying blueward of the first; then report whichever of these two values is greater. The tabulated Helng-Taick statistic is 14.1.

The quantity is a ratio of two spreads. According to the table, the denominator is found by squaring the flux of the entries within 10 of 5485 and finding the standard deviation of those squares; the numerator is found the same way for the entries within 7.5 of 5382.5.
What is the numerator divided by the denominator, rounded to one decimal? 0.5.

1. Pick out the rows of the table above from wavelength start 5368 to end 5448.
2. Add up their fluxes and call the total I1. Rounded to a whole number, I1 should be 439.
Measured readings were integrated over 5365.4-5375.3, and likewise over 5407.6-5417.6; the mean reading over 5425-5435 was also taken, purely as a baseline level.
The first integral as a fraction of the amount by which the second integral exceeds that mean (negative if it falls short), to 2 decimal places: 1.11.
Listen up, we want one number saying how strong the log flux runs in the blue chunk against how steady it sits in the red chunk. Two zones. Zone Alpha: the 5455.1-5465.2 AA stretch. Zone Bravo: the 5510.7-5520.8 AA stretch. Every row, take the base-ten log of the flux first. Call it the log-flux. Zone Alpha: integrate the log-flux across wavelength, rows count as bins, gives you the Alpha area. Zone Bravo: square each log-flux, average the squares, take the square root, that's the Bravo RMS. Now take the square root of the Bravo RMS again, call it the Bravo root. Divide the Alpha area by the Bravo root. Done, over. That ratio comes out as 10.7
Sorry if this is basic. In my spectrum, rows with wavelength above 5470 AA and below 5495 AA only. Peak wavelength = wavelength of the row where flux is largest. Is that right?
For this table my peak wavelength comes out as 5494.19 AA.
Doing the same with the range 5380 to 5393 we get 5381.51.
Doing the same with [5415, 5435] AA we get 5416.32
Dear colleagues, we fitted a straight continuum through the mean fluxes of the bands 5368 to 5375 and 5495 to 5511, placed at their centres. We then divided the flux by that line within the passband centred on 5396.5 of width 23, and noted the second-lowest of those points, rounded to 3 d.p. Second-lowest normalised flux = 0.954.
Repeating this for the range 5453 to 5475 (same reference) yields 0.987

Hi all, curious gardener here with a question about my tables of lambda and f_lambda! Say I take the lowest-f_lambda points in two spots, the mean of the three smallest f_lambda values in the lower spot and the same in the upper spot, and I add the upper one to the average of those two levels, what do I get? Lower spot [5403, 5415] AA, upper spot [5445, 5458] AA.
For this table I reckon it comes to 26.7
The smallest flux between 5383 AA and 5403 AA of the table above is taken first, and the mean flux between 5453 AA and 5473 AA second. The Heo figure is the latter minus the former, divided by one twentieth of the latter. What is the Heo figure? 0.35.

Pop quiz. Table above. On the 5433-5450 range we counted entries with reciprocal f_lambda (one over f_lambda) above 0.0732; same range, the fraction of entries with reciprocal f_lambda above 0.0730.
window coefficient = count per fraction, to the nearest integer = 7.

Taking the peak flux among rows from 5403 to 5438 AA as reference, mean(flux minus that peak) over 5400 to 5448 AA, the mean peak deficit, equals -0.51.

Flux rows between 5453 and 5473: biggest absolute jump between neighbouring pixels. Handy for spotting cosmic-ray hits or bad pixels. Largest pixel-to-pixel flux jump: 0.2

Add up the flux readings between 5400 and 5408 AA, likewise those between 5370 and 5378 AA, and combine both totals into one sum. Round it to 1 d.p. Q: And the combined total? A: 81.5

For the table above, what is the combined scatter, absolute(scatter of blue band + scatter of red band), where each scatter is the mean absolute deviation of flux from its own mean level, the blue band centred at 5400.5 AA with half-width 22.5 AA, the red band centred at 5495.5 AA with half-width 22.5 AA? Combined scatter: 0.544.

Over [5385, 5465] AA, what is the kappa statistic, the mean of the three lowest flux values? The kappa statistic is 13.2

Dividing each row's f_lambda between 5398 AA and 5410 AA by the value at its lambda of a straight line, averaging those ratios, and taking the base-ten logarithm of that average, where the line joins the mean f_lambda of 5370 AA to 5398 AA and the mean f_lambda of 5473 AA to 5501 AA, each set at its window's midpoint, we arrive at -0.012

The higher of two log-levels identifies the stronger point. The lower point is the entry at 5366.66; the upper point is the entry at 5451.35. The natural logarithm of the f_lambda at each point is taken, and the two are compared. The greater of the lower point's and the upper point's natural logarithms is 2.66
